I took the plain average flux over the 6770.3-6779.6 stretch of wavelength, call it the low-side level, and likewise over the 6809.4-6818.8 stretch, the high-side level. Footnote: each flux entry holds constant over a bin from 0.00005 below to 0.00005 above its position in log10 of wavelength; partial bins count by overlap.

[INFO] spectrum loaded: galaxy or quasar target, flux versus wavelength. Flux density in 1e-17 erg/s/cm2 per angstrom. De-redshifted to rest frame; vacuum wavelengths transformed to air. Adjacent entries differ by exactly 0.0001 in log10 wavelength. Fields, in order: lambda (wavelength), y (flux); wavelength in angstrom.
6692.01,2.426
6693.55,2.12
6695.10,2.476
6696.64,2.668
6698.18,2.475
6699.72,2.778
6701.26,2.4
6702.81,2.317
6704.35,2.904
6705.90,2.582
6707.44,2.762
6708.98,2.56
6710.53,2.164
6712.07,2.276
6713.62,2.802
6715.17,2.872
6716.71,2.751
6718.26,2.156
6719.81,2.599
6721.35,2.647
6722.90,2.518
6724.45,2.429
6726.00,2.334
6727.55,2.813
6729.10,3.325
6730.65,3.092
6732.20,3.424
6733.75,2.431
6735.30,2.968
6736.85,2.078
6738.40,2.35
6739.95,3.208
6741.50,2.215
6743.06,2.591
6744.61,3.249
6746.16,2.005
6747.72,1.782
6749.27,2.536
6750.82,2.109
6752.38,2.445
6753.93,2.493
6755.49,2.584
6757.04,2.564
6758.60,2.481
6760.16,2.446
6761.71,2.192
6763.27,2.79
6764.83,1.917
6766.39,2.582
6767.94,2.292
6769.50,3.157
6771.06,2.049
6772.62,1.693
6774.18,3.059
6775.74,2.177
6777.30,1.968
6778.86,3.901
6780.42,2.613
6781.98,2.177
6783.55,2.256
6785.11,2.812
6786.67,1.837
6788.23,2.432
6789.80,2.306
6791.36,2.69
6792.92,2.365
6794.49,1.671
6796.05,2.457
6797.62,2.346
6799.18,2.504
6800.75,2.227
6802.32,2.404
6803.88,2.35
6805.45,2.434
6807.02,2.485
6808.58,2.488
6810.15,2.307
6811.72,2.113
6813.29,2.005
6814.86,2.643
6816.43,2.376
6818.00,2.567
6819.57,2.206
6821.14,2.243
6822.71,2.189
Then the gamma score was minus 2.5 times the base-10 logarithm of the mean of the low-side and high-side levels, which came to -0.95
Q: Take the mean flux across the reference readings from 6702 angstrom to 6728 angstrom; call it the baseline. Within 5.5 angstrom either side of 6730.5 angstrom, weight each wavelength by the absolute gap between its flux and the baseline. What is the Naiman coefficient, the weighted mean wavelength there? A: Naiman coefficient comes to 6730.8 angstrom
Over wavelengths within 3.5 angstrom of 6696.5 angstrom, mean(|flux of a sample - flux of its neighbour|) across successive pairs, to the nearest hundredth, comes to 0.26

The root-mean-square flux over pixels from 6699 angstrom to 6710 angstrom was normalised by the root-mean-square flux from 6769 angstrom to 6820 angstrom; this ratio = 1.08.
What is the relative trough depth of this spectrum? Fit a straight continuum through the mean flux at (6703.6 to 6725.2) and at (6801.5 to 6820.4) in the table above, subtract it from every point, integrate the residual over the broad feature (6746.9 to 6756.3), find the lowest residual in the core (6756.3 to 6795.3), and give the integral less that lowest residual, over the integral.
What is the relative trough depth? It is 0.5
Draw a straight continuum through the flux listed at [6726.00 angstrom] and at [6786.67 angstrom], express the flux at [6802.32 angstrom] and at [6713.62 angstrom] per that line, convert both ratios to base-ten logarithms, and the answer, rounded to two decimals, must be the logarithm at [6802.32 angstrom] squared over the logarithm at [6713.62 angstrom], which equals 0.36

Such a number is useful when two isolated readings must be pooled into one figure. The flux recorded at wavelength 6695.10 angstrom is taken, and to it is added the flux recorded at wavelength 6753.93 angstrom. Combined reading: 4.97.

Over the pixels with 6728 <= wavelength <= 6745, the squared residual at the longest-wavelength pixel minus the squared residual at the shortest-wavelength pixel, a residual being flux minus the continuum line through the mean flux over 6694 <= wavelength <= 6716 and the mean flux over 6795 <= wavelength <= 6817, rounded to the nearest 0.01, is -0.07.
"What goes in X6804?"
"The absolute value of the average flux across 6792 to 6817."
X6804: 2.32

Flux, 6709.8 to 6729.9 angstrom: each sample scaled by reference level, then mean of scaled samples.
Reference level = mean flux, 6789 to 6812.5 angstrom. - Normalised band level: 1.11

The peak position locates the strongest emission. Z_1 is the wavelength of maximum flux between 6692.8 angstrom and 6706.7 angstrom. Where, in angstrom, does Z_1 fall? 6704.35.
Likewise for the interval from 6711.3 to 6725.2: 6715.17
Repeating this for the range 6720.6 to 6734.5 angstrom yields 6732.20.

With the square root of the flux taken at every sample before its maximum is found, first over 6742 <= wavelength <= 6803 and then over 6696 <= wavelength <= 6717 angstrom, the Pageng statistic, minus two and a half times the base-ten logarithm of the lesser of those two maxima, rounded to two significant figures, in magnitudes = -0.58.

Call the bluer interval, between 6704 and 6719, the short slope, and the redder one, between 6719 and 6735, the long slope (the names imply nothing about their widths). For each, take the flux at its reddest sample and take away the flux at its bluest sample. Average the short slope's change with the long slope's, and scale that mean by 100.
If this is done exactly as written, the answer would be -46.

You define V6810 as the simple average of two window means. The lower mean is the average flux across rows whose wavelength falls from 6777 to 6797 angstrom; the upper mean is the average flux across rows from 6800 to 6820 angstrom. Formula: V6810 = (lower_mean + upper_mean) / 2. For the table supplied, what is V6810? 2.39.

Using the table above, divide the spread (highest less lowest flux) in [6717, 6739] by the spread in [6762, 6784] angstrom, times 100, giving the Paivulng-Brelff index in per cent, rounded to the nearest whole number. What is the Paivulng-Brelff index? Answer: 61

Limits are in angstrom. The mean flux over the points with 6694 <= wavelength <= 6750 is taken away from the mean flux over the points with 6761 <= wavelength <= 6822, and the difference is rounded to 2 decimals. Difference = -0.21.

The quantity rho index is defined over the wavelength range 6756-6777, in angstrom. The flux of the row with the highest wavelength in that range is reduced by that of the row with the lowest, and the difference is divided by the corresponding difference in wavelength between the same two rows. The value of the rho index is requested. -0.021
